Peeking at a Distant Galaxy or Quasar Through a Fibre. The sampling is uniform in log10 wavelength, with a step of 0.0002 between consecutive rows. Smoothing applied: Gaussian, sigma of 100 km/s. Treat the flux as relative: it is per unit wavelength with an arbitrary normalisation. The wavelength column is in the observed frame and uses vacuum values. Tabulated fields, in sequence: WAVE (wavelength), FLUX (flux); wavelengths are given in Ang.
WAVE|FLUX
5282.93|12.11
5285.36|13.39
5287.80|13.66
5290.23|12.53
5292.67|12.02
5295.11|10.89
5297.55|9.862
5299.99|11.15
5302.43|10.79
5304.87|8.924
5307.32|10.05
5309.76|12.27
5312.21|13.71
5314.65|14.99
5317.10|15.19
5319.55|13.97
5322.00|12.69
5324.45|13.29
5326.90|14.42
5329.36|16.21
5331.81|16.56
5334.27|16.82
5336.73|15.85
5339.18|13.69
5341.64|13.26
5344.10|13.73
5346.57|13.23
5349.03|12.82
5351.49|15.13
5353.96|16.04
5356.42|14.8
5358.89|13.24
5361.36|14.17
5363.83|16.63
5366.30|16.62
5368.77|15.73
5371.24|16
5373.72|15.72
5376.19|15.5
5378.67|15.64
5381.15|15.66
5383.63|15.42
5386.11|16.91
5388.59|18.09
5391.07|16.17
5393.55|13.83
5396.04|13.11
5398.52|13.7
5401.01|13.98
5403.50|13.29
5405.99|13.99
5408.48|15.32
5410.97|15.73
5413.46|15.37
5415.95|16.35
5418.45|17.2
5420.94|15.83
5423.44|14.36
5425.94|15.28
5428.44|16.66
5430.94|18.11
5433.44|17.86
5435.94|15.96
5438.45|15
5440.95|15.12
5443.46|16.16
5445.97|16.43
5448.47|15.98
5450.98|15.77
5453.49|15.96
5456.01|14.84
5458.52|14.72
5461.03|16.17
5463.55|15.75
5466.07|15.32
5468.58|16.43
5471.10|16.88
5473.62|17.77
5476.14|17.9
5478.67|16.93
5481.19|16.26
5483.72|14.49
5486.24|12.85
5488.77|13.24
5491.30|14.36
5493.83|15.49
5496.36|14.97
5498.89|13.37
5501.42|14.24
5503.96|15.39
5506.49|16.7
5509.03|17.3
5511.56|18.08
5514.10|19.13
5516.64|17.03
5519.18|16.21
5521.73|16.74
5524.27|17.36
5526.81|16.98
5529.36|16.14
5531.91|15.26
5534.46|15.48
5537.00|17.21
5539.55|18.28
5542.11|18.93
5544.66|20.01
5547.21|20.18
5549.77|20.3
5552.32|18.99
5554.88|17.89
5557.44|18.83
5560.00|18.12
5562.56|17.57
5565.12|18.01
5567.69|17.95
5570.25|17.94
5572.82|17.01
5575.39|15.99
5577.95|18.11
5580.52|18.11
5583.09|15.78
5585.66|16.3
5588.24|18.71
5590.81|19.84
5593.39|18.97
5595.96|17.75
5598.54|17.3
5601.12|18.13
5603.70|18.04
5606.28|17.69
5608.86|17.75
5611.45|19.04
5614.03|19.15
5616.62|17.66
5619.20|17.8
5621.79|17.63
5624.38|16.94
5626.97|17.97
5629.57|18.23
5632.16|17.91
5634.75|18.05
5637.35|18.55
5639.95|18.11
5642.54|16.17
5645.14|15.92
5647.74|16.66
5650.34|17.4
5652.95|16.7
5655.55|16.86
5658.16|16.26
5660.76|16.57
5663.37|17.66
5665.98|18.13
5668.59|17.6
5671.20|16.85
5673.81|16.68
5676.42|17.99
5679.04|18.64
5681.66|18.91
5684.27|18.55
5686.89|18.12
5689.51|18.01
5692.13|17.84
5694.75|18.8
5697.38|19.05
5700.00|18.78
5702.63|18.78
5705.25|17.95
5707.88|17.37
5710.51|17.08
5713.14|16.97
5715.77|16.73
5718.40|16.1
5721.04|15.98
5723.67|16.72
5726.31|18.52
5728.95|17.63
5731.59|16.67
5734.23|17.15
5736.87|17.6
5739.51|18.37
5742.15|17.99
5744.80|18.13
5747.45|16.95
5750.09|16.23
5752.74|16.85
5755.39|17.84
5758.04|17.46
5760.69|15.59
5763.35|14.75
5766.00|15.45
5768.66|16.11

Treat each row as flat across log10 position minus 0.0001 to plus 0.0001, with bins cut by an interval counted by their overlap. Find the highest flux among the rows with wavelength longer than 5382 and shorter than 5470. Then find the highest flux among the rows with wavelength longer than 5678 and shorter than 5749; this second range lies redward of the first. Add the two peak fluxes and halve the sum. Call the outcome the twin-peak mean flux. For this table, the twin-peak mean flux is 18.6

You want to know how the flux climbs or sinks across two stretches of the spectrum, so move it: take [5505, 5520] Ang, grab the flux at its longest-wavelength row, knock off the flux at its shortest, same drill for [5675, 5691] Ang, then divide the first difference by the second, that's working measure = -24.5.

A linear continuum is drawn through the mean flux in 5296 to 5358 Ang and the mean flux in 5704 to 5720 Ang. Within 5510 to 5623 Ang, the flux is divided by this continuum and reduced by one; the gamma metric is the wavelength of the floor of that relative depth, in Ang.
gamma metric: 5531.91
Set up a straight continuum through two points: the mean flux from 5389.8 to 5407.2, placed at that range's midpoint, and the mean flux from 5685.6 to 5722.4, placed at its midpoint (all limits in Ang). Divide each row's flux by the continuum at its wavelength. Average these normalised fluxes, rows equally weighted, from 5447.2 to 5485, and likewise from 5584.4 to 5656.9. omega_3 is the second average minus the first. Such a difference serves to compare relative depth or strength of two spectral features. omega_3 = -0.019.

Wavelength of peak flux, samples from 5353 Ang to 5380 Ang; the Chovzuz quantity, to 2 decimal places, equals 5363.83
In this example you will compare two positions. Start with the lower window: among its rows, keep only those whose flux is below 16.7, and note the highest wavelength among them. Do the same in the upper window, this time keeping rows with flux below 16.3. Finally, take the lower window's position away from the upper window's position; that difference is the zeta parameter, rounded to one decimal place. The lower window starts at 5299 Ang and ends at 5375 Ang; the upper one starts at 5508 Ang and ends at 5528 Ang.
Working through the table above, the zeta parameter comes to 145.5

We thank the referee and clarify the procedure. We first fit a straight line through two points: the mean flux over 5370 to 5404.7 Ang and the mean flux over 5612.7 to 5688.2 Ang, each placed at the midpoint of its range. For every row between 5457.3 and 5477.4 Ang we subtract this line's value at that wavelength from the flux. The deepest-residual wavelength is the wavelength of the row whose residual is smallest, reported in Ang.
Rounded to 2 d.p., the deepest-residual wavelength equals 5458.52 Ang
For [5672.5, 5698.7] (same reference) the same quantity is 5673.81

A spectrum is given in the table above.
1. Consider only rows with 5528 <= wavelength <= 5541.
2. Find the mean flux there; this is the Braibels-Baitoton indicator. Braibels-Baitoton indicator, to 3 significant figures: 16.5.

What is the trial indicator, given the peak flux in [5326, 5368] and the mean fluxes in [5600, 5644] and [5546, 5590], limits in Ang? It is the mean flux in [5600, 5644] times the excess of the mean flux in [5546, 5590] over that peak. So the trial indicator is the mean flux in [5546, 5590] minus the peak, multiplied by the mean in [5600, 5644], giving 21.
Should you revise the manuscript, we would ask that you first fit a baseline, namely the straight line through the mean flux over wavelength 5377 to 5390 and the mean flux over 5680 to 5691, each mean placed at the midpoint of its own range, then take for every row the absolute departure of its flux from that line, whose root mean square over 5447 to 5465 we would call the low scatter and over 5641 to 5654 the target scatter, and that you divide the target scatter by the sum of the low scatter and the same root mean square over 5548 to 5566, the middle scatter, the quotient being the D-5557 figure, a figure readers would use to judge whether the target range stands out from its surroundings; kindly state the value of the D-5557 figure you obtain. 0.61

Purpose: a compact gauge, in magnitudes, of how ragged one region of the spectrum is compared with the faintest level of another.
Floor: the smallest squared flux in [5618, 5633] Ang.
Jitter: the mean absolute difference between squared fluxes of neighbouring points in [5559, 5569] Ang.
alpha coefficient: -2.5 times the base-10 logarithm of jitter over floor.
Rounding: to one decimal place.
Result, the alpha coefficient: 3.4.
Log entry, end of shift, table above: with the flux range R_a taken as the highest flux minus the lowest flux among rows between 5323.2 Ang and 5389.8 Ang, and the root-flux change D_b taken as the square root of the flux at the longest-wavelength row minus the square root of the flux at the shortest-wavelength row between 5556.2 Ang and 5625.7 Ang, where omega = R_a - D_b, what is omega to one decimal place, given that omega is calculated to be 5.5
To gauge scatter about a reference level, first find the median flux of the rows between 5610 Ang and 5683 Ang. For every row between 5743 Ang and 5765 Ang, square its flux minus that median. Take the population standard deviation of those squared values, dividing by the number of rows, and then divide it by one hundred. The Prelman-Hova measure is 0.028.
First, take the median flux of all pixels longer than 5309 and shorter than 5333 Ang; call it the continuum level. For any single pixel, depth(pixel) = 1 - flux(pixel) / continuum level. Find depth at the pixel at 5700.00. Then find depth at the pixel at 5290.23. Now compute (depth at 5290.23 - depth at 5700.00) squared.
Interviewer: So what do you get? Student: 0.194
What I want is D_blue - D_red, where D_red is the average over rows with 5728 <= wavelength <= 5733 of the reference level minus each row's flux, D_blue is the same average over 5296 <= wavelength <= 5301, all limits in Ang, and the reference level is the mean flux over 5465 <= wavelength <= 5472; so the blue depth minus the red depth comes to 6.6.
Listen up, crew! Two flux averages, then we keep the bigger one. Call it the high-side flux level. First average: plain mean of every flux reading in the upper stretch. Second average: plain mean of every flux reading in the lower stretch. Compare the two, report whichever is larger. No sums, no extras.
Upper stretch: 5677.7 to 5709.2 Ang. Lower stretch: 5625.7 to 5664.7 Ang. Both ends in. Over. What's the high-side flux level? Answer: 18.4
